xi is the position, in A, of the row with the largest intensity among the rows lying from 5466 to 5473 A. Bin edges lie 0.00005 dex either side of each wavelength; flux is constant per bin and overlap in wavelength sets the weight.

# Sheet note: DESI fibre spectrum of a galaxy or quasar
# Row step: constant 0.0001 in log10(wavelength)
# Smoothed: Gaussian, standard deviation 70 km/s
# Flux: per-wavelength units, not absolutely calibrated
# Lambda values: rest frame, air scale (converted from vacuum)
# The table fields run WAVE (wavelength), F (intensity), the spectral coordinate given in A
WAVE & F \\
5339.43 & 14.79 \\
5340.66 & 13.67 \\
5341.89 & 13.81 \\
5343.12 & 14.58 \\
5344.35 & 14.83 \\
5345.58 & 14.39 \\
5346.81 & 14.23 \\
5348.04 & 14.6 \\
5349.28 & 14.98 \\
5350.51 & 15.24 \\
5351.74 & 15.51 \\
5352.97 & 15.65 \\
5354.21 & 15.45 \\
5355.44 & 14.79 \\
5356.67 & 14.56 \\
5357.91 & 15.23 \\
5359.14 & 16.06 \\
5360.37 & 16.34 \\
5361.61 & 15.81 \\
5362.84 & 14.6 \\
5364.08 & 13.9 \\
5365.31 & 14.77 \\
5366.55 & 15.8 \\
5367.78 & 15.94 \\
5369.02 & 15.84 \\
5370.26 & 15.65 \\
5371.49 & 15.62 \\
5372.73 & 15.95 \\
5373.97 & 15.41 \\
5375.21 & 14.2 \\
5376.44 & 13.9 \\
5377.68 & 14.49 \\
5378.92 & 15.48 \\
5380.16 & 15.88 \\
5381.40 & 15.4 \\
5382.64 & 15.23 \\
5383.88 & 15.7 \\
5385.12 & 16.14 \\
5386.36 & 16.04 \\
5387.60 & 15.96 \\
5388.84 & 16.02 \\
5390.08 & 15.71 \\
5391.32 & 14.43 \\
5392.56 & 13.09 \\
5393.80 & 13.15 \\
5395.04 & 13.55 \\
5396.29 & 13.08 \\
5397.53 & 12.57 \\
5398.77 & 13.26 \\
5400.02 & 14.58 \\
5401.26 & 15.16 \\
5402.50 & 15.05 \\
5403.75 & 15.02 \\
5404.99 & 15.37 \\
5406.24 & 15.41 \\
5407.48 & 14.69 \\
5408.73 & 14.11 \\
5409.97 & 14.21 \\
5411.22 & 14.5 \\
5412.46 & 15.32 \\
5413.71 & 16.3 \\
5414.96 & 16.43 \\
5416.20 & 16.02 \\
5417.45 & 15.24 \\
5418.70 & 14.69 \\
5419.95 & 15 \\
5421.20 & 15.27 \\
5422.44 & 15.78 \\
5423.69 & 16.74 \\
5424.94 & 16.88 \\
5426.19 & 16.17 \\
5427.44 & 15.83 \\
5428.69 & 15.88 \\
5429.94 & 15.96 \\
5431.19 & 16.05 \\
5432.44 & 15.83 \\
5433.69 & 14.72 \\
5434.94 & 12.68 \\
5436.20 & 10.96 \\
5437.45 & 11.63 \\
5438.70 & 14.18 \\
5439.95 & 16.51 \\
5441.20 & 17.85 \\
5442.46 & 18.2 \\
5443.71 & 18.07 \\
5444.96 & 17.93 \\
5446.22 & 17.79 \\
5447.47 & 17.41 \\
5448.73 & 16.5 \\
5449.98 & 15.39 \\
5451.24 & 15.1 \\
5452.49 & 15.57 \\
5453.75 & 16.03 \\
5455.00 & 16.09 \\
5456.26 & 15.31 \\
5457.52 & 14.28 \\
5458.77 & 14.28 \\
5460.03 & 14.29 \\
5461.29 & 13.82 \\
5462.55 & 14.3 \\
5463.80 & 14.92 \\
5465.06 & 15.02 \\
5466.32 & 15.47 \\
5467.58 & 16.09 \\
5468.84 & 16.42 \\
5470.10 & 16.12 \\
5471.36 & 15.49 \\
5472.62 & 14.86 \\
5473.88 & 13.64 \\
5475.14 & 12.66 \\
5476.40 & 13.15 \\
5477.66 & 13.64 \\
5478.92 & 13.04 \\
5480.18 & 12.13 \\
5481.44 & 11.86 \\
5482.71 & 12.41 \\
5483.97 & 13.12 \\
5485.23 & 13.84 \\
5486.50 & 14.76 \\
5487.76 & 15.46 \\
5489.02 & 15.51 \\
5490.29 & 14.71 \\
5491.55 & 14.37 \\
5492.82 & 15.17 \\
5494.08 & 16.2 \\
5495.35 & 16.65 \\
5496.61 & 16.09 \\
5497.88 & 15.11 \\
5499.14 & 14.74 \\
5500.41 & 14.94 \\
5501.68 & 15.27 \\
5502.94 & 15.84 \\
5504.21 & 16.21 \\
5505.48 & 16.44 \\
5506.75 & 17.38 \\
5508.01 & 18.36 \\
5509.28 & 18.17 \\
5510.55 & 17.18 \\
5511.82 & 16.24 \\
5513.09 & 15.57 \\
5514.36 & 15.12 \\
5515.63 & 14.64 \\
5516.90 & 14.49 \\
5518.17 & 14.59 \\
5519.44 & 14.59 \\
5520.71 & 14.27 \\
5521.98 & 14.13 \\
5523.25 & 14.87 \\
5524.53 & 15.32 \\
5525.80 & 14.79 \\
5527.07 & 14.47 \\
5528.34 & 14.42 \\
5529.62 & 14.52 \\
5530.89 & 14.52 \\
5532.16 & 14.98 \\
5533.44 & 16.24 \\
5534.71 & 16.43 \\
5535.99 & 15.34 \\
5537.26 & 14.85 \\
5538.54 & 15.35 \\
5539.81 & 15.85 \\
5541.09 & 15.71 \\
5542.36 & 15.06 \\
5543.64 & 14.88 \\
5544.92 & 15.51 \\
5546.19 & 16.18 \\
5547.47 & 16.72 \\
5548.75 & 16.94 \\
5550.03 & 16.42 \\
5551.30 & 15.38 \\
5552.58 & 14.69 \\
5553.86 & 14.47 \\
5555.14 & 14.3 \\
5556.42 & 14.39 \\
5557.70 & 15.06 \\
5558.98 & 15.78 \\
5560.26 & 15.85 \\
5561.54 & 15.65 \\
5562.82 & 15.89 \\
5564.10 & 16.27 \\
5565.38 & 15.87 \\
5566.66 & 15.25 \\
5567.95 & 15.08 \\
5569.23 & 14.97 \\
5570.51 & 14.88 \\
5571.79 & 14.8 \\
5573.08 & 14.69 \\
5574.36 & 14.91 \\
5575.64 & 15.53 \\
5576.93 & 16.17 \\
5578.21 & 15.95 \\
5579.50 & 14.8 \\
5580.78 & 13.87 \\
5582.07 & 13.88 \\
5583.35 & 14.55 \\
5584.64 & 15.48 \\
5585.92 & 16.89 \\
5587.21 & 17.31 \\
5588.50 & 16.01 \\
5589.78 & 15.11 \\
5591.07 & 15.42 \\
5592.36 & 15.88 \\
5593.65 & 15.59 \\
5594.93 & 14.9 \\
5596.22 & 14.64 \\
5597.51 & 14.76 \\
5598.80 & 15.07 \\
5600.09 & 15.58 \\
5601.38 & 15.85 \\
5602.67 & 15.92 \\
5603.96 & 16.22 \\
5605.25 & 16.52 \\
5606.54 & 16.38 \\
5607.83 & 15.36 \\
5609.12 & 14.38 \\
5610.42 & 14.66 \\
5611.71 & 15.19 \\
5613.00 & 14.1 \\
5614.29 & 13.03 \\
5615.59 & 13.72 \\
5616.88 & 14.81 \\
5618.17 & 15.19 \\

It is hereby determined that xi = 5468.84 A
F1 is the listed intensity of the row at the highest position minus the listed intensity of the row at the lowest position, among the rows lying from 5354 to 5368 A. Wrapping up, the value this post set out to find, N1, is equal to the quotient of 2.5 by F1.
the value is 5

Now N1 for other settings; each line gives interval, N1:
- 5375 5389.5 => 1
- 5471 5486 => -2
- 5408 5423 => 1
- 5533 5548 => 5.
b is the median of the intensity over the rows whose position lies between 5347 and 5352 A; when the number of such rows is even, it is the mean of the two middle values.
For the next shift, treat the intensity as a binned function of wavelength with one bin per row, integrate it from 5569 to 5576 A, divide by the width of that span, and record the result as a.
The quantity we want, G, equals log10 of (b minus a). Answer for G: -0.8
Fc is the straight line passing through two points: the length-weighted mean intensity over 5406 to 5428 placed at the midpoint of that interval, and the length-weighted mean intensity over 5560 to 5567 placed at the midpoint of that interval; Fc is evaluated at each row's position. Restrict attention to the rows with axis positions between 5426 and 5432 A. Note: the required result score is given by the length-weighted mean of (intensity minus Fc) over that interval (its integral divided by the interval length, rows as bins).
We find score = 0.5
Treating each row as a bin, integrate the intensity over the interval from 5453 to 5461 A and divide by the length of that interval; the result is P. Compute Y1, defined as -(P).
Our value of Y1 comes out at -15.0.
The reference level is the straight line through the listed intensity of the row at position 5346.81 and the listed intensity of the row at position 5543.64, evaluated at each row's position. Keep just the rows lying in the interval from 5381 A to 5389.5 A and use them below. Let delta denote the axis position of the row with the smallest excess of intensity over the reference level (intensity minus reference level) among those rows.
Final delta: 5382.64 A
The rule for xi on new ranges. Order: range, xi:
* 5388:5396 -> 5388.84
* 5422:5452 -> 5442.46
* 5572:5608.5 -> 5587.21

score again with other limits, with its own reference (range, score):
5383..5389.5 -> 0.5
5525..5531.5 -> -1.2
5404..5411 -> -0.7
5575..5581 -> -0.5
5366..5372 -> 0.4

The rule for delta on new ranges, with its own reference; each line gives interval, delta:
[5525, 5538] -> 5528.34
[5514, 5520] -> 5516.90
